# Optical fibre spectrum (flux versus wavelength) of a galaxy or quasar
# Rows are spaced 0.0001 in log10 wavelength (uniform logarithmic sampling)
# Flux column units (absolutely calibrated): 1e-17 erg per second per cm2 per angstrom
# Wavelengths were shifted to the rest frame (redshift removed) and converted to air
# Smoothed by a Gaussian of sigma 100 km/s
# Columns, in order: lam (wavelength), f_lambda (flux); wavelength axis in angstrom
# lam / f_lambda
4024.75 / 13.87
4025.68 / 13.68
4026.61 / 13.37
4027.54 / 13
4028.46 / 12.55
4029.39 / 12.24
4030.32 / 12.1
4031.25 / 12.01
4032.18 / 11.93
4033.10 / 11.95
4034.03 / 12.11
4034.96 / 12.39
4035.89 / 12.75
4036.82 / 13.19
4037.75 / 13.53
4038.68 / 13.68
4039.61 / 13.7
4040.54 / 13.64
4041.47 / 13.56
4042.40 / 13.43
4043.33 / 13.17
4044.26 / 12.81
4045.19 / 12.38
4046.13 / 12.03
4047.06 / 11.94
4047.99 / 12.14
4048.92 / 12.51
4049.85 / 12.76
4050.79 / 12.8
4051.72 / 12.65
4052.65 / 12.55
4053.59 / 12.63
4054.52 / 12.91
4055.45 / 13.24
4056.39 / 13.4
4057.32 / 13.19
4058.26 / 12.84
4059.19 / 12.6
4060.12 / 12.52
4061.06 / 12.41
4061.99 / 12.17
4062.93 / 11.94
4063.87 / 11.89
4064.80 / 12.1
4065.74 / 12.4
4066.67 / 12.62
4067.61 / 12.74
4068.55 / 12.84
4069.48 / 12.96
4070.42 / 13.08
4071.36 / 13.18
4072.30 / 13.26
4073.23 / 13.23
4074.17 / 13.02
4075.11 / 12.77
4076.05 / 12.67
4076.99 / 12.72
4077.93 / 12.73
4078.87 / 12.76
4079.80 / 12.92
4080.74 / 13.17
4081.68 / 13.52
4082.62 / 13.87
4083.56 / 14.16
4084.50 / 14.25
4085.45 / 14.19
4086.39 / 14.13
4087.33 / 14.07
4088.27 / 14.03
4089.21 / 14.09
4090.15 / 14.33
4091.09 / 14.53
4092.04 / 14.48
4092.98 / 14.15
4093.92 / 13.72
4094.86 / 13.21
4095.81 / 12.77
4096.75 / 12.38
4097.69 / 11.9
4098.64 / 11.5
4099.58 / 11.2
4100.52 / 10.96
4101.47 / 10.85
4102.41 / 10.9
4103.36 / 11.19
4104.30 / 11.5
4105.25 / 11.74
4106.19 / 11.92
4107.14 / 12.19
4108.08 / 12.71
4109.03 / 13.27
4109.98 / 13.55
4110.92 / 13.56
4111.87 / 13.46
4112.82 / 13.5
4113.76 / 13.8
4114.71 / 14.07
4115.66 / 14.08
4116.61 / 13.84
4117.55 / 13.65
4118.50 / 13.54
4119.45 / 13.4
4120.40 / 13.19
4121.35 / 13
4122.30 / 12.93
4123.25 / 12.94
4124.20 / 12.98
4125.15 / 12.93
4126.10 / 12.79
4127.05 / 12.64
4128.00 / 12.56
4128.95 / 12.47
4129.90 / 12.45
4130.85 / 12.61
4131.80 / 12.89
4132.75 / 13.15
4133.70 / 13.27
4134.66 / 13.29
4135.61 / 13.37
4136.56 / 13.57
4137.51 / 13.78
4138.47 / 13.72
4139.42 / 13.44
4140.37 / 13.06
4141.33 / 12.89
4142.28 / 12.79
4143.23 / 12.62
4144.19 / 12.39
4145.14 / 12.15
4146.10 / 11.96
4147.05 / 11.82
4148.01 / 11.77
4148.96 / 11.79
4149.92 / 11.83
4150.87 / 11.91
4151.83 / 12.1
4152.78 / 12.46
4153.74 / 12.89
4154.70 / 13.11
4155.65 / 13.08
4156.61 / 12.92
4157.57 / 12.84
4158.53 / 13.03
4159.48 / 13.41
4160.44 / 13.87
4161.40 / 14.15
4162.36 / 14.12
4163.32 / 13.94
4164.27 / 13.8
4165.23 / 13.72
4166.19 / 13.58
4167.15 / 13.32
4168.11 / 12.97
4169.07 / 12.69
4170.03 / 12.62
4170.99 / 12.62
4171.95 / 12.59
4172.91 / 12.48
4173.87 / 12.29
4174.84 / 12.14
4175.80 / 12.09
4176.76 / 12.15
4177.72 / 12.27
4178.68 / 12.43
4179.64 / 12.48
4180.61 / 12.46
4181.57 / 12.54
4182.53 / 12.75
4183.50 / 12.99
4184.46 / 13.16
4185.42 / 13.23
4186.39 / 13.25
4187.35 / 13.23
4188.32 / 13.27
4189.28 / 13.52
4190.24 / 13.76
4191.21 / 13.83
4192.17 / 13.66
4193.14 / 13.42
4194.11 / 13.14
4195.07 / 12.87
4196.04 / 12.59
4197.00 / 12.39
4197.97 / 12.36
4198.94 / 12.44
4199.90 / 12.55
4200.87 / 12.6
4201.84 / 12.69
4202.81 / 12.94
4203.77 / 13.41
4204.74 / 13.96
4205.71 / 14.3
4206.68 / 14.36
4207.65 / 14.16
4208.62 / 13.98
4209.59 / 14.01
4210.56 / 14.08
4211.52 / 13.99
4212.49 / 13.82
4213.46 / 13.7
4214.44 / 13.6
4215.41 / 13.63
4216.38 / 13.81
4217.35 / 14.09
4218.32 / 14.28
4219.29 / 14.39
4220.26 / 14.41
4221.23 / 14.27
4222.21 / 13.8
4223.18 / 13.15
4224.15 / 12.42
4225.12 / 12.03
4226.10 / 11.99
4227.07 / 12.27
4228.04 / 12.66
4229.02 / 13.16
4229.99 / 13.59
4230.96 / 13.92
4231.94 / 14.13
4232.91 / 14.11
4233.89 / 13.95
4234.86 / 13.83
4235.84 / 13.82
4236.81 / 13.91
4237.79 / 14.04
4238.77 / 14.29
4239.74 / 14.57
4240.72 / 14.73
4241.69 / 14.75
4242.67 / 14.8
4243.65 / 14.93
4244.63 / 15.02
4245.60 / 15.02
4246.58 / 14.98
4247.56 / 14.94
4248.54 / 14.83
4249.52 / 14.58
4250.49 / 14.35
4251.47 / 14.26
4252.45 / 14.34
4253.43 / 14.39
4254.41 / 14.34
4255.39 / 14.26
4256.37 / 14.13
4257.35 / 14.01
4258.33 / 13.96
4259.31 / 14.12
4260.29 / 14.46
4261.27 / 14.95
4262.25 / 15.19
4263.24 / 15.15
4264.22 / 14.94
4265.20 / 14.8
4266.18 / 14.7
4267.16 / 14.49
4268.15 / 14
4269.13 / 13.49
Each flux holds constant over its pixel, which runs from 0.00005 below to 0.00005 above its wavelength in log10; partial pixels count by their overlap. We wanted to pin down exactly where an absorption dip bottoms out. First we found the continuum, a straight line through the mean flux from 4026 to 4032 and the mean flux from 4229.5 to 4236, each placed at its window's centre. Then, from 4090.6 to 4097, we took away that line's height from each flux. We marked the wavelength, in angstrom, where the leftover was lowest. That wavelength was 4096.75 angstrom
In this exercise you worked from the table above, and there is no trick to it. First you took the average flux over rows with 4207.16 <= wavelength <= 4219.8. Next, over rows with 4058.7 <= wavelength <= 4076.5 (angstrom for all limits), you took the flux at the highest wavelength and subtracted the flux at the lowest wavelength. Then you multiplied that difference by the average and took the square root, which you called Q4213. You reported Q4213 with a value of 1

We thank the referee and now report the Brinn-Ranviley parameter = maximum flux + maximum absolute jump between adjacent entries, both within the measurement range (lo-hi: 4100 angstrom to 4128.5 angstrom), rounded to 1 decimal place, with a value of 14.6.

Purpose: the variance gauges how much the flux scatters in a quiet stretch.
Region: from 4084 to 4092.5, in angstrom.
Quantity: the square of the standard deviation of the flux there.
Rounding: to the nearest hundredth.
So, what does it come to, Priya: 0.03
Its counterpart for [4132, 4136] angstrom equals 0.01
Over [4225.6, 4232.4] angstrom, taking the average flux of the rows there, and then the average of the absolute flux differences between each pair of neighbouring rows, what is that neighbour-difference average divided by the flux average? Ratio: 0.027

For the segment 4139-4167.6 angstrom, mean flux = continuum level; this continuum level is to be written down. 12.9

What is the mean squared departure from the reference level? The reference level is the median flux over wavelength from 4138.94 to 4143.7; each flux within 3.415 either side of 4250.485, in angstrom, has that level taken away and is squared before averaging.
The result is 2.7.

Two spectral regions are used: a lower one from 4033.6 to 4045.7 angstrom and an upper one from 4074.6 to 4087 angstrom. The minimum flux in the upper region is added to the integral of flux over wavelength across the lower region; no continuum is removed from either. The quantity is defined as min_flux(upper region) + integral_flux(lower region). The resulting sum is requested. 171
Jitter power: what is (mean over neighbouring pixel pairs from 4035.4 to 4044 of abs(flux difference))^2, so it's 0.034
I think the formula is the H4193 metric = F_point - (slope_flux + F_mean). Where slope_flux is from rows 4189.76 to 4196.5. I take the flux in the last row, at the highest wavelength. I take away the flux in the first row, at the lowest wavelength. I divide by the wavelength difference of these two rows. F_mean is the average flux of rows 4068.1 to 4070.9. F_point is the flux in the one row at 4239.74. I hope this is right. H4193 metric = 1.8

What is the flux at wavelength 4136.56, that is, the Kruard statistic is 13.57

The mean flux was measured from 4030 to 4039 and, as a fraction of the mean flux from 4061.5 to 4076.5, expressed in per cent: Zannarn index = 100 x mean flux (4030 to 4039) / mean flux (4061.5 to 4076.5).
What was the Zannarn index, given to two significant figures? 99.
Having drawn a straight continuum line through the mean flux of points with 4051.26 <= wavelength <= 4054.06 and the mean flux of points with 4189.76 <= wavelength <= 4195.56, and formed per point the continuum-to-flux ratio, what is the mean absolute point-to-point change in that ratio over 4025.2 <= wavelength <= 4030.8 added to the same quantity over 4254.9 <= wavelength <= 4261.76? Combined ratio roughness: 0.039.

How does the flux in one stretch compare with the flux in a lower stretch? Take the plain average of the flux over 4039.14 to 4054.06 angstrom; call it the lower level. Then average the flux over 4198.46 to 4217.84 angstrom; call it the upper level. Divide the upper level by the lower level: 1.06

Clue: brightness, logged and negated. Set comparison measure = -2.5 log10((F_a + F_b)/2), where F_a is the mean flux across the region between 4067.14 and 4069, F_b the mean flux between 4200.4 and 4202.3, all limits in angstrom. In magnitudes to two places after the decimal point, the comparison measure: -2.76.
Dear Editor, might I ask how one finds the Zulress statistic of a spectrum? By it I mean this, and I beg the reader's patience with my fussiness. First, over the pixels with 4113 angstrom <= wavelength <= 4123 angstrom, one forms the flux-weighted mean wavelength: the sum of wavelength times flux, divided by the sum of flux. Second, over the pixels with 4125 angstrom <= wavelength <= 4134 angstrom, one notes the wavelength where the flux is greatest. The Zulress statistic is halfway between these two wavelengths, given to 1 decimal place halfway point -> 4125.8 angstrom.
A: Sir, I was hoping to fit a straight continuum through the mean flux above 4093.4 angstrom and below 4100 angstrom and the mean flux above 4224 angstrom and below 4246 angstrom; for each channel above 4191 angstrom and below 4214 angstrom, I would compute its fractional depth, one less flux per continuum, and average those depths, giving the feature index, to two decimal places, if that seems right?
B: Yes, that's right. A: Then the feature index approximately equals 0.01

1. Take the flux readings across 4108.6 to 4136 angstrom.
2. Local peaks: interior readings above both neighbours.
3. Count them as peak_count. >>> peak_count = 3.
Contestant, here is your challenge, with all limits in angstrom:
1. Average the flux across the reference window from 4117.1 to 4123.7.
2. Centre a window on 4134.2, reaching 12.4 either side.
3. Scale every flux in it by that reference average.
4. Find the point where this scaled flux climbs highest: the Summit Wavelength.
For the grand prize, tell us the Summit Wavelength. 4137.51 angstrom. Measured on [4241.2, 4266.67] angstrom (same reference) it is 4262.25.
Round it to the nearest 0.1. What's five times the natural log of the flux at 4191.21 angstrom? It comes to 13.1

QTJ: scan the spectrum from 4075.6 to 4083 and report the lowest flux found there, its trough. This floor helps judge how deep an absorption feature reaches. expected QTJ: 12.67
